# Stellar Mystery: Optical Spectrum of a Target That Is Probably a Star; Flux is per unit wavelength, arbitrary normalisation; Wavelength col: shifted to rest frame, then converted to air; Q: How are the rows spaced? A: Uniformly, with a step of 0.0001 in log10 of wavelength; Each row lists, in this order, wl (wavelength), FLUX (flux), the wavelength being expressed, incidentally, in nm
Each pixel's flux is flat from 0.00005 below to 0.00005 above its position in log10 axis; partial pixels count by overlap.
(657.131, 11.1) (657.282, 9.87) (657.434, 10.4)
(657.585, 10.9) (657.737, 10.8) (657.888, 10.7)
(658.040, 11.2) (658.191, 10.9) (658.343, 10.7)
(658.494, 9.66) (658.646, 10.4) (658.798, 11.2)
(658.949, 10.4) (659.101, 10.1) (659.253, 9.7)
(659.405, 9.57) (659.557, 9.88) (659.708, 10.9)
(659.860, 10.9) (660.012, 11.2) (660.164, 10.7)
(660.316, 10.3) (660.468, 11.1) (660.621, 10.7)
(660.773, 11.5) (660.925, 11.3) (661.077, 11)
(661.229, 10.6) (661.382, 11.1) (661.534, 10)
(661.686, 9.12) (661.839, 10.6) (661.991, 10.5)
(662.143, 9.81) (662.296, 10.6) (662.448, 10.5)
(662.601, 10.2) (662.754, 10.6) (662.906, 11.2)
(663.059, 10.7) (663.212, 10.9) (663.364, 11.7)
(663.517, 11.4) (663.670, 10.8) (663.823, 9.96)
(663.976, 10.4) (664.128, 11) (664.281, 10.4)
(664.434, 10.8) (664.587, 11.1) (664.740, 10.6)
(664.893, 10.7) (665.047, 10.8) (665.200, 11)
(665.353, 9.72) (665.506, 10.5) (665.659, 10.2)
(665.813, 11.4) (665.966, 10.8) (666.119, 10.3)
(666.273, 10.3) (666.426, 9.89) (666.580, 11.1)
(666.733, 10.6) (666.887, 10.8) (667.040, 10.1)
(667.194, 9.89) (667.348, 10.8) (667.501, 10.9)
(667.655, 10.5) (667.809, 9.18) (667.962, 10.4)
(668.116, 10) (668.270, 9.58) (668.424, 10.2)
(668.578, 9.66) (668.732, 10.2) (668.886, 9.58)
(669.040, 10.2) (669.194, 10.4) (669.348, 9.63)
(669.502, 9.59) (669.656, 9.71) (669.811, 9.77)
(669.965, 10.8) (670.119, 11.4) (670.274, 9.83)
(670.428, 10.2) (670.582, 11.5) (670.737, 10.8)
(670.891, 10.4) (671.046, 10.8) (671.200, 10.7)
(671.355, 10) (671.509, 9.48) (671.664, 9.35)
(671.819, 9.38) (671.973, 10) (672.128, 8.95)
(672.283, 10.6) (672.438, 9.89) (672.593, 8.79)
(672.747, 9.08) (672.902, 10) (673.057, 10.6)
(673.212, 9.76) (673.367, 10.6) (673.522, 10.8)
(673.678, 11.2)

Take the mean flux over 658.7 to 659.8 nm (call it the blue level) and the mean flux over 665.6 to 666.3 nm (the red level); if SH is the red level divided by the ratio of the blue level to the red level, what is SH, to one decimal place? 11.0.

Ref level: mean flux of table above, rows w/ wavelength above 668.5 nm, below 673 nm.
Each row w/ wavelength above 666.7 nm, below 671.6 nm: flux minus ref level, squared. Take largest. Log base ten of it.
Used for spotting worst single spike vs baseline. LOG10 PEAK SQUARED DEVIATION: 0.34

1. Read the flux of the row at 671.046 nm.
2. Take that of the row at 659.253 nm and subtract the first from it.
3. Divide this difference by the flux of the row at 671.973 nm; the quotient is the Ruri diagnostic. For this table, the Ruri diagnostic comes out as -0.11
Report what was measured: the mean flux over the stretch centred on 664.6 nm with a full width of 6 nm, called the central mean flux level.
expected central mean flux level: 10.6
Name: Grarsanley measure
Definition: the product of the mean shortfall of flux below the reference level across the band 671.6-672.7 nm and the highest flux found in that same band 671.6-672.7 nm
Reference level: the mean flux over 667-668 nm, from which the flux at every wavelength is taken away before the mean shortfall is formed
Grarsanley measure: 7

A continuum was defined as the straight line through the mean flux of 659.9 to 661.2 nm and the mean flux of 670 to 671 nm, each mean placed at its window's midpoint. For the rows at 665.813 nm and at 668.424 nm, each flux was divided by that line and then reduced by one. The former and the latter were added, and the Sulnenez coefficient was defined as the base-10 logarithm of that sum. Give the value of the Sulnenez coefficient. -2.6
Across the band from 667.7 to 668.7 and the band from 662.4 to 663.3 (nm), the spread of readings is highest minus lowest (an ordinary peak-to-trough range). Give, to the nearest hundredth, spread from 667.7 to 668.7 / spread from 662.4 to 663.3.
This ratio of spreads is 1.22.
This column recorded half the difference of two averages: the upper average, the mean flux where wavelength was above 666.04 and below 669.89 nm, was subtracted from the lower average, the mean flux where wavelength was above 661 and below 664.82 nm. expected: 0.25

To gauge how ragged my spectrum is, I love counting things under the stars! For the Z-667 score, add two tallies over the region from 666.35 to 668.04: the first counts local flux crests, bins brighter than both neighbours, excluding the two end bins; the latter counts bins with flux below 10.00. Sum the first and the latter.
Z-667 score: 6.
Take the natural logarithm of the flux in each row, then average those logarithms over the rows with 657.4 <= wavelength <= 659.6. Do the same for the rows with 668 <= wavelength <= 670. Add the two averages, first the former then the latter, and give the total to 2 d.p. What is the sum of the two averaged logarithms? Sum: 4.64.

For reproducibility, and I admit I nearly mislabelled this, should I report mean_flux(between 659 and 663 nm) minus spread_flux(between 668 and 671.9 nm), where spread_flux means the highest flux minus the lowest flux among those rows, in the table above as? 8.4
